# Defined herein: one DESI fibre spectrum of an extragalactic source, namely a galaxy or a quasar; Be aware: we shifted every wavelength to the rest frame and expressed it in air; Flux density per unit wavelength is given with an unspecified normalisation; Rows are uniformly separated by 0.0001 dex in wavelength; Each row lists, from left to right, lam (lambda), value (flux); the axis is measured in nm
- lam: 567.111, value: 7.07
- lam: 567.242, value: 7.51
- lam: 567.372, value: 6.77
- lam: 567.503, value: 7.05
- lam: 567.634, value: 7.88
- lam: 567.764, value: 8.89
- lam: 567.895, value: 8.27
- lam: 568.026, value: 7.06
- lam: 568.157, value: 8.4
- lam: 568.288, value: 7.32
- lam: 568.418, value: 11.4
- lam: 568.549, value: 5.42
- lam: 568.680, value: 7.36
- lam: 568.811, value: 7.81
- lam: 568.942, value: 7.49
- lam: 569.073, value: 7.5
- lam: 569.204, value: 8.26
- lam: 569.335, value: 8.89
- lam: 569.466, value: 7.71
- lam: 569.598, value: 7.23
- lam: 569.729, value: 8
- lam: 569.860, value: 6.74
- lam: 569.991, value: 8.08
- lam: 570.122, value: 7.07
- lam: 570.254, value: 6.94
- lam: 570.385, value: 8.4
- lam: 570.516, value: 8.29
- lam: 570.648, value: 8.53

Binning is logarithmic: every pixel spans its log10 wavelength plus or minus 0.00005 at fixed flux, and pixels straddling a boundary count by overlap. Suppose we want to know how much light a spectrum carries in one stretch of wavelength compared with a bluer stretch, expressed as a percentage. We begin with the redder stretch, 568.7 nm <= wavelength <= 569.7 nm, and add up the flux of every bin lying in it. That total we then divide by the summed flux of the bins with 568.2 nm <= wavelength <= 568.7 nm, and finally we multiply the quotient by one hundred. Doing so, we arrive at 174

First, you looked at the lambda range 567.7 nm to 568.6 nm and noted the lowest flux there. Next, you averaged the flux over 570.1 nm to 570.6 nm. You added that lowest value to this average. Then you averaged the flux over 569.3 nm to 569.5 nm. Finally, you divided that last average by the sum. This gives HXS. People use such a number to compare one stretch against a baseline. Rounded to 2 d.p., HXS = 0.63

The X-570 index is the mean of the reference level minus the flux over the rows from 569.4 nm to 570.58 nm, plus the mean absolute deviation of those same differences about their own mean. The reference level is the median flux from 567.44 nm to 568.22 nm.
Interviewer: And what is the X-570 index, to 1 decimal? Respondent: 1.0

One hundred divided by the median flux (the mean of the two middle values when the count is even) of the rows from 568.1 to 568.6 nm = 12.72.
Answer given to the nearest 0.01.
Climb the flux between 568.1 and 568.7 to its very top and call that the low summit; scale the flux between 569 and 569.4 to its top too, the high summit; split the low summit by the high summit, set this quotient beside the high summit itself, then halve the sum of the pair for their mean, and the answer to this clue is 5.09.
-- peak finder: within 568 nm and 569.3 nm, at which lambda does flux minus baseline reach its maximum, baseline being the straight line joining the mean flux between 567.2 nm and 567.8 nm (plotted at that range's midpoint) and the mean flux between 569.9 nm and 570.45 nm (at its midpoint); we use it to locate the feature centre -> 568.418 nm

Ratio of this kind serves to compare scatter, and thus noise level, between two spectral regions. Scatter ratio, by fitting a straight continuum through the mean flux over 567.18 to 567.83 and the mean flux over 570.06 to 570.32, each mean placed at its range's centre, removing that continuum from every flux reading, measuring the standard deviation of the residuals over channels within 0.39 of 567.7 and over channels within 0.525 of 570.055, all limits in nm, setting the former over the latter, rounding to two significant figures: 1.2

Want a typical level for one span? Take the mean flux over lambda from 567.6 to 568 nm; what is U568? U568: 8.3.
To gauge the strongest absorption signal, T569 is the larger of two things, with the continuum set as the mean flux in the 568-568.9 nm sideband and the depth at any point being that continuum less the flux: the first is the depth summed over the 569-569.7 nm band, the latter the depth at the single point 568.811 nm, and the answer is 0.0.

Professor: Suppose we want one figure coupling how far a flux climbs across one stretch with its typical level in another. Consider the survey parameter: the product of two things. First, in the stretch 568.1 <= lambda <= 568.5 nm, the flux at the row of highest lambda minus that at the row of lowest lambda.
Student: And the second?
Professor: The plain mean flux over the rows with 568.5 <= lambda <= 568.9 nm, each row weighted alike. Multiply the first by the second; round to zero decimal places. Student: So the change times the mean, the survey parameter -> 21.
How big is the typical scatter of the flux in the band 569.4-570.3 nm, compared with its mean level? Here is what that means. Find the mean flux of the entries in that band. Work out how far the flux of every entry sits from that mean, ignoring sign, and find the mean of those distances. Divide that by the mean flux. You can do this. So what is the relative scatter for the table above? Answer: 0.062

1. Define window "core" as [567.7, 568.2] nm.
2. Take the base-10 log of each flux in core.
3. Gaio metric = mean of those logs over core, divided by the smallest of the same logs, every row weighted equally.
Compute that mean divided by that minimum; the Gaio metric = 1.07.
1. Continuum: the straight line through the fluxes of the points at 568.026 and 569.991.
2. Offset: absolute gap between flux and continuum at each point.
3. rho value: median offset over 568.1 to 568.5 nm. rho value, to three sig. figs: 1.27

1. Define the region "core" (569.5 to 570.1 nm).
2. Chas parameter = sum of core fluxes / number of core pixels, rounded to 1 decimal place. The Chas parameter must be 7.5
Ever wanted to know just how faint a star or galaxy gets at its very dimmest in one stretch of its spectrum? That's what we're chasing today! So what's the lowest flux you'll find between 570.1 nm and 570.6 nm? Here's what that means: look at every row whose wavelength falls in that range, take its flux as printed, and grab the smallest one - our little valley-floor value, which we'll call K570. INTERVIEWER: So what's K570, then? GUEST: 6.94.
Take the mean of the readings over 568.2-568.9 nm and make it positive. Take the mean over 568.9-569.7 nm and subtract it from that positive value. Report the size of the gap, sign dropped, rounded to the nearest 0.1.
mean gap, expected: 0.0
